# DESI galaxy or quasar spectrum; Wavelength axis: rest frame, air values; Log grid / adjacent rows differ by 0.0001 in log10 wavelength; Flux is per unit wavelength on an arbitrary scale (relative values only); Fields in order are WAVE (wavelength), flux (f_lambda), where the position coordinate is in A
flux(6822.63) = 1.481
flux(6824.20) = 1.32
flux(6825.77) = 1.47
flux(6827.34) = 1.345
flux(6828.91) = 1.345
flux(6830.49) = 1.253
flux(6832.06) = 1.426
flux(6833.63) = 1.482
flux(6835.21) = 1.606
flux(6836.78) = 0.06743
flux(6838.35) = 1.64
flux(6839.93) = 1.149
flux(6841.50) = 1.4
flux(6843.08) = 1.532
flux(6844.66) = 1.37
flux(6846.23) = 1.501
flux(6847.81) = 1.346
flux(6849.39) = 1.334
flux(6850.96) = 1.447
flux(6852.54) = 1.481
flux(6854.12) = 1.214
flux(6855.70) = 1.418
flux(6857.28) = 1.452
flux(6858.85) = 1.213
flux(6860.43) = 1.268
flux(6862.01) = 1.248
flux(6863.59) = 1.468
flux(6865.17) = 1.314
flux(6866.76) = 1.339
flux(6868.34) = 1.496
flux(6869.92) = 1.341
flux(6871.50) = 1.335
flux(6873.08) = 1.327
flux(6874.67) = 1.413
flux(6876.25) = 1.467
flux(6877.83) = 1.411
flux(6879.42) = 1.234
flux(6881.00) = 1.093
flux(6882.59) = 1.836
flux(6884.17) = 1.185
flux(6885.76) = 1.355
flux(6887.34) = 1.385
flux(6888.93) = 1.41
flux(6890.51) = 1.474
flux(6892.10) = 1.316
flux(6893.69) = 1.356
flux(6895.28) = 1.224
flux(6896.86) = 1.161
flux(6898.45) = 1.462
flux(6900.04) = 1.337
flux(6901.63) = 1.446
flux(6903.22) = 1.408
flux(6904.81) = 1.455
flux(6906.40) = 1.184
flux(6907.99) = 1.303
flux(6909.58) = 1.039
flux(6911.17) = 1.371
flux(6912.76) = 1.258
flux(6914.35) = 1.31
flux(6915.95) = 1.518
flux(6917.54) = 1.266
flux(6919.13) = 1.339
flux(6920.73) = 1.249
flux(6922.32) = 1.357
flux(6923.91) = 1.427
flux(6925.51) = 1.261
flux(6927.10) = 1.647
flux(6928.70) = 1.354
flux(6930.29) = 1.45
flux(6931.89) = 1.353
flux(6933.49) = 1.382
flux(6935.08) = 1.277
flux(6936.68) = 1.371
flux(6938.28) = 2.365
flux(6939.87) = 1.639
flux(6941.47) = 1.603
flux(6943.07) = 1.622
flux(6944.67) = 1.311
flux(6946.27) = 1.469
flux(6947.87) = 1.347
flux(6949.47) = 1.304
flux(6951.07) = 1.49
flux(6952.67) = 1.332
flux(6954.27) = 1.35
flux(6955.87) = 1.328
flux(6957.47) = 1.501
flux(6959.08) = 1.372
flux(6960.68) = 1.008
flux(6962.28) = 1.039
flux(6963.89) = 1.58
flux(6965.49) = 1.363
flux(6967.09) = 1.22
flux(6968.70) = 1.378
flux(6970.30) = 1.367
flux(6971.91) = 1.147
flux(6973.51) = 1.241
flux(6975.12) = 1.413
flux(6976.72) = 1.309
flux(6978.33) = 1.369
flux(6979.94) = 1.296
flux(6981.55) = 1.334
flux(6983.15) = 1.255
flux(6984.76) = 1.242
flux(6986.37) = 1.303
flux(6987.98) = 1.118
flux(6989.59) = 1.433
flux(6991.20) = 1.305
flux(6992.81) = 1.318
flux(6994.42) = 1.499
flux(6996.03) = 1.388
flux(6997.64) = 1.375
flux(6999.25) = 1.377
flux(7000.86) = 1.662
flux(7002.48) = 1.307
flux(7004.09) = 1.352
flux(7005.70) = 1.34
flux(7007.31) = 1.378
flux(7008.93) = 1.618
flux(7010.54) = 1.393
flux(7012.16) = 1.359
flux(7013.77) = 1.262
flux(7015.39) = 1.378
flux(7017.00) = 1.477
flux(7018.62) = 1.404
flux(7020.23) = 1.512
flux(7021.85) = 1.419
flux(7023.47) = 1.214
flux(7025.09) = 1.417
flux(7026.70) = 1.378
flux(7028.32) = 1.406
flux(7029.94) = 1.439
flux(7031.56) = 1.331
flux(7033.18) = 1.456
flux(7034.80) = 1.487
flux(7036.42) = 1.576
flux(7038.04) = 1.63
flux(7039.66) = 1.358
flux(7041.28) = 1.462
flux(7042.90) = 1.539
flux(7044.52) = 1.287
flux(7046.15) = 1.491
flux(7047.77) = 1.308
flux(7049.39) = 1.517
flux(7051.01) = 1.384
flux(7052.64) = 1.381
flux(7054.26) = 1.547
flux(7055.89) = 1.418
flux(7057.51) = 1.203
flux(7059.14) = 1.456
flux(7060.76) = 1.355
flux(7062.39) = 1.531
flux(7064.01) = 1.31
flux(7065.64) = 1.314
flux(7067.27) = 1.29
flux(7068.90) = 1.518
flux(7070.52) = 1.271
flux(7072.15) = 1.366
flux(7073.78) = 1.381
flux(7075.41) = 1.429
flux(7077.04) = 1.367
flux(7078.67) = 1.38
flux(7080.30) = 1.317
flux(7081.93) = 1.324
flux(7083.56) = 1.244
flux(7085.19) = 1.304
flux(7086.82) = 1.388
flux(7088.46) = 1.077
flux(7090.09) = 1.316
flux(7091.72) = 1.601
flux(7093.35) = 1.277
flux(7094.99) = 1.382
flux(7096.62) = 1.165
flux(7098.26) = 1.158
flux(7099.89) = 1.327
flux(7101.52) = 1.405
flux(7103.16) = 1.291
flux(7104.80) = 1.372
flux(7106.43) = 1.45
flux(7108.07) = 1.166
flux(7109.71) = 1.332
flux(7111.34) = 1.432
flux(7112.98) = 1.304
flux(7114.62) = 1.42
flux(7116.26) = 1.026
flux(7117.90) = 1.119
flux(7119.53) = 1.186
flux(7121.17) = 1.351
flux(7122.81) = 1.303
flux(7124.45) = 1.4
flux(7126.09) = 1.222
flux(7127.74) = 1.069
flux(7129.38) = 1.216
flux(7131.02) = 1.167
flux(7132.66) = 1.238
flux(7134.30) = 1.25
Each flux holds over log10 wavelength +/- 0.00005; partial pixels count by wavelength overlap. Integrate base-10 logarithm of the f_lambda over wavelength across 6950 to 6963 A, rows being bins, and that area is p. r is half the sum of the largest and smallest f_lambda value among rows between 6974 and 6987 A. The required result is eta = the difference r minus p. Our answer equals -0.12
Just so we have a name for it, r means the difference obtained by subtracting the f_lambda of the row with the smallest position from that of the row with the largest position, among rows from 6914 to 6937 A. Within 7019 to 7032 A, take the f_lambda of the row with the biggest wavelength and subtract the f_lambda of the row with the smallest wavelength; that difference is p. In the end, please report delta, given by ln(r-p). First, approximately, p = -0.18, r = 0.06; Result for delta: -1.4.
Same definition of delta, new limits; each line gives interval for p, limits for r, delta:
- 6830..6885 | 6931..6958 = -1.5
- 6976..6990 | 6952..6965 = -2.1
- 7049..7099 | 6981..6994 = -1.1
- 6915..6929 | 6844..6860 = -5.0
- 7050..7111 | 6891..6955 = -2.5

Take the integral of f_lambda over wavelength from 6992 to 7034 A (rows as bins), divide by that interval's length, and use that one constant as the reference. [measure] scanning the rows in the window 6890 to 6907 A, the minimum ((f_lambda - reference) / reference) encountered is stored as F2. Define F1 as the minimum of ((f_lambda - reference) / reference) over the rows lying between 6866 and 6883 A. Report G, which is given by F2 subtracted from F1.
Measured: -0.05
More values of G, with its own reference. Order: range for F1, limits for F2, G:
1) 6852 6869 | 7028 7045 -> -0.05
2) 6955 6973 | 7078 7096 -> -0.05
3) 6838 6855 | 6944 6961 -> 0.10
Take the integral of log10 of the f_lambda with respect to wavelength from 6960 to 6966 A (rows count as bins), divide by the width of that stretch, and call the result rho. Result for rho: 0.09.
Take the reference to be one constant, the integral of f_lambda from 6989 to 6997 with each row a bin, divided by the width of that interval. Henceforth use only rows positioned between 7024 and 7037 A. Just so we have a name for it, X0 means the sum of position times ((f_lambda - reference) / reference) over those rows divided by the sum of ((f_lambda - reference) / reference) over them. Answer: 7034.3 A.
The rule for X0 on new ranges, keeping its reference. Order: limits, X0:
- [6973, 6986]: 6980.1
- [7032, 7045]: 7037.1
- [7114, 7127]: 7119.4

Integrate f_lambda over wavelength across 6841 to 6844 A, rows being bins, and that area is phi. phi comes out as 4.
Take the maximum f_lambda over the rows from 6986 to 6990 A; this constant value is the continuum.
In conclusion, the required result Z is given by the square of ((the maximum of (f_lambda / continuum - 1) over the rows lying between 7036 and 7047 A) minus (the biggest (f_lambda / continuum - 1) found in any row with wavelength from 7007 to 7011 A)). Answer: 0.0001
